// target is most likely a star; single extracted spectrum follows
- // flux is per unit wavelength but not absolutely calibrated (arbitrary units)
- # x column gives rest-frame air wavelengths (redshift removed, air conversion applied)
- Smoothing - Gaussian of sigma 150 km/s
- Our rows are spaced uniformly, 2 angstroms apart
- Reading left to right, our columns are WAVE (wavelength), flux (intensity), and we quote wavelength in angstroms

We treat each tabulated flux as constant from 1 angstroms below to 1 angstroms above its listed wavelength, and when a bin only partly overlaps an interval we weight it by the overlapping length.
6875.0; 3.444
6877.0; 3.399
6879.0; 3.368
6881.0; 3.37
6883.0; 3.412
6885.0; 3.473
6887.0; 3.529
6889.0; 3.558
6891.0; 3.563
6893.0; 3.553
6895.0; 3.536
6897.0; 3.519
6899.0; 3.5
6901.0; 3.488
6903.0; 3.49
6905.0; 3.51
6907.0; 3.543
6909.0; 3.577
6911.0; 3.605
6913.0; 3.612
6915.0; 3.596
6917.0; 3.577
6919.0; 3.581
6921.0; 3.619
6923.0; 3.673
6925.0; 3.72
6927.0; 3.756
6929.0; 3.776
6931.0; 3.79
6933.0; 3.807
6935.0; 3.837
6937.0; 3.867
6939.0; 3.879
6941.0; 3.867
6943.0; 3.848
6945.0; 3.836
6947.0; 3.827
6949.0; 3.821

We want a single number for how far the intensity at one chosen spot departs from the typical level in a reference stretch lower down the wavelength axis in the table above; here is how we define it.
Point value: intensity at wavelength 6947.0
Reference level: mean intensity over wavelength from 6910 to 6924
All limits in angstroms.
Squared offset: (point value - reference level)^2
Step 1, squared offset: 0.05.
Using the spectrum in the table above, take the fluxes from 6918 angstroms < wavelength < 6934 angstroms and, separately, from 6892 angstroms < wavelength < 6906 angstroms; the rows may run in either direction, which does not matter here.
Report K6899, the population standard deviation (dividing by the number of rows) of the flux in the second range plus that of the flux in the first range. 0.10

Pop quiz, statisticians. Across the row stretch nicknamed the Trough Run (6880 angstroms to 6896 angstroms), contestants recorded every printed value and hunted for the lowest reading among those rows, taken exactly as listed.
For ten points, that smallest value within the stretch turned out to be 3.37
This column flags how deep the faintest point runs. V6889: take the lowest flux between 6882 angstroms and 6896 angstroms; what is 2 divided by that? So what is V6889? 0.586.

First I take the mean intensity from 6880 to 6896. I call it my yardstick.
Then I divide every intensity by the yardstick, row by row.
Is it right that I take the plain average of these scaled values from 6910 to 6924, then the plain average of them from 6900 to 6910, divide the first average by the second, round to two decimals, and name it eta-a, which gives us 1.02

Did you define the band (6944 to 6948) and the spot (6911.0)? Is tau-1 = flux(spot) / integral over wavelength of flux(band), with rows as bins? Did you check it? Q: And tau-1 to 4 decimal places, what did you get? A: 0.2352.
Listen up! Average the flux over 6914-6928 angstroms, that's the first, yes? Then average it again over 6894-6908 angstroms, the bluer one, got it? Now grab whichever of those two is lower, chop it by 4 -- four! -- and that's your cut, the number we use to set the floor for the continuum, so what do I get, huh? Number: 0.878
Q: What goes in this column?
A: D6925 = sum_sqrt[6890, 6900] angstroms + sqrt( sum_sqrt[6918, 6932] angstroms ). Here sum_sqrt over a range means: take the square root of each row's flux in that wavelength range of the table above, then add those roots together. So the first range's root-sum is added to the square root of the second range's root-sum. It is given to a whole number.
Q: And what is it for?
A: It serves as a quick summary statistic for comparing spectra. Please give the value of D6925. 13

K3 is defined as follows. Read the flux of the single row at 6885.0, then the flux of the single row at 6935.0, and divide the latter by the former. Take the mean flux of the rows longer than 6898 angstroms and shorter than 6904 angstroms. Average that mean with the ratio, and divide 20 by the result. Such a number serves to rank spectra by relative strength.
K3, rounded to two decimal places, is 8.70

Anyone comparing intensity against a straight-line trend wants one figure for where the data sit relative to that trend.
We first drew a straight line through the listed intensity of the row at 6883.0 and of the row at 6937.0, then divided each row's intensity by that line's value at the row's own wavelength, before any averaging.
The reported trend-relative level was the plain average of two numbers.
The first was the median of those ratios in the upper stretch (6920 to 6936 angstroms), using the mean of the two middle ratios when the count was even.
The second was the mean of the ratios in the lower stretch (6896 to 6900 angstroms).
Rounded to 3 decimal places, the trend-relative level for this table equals 0.992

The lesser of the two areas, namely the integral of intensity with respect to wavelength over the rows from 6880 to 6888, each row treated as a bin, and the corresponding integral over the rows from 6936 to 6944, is 27.6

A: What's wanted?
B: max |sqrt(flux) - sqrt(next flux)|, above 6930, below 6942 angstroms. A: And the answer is 0.0077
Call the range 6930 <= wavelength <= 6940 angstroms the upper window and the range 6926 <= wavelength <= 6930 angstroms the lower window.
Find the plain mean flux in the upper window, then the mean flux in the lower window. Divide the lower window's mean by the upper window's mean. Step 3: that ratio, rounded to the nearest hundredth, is 0.98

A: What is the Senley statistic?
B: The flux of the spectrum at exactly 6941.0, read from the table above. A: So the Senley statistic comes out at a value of 3.867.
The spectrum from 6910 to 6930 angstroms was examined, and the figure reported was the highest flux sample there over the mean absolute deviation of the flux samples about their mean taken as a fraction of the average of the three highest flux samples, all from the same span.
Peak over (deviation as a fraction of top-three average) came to 222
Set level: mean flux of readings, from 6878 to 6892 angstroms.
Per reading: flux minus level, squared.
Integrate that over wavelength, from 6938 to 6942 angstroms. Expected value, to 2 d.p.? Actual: 0.66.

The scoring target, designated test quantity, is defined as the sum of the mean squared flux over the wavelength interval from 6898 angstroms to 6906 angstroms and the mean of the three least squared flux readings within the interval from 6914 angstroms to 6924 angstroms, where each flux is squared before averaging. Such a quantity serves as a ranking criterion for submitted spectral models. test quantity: 25.1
